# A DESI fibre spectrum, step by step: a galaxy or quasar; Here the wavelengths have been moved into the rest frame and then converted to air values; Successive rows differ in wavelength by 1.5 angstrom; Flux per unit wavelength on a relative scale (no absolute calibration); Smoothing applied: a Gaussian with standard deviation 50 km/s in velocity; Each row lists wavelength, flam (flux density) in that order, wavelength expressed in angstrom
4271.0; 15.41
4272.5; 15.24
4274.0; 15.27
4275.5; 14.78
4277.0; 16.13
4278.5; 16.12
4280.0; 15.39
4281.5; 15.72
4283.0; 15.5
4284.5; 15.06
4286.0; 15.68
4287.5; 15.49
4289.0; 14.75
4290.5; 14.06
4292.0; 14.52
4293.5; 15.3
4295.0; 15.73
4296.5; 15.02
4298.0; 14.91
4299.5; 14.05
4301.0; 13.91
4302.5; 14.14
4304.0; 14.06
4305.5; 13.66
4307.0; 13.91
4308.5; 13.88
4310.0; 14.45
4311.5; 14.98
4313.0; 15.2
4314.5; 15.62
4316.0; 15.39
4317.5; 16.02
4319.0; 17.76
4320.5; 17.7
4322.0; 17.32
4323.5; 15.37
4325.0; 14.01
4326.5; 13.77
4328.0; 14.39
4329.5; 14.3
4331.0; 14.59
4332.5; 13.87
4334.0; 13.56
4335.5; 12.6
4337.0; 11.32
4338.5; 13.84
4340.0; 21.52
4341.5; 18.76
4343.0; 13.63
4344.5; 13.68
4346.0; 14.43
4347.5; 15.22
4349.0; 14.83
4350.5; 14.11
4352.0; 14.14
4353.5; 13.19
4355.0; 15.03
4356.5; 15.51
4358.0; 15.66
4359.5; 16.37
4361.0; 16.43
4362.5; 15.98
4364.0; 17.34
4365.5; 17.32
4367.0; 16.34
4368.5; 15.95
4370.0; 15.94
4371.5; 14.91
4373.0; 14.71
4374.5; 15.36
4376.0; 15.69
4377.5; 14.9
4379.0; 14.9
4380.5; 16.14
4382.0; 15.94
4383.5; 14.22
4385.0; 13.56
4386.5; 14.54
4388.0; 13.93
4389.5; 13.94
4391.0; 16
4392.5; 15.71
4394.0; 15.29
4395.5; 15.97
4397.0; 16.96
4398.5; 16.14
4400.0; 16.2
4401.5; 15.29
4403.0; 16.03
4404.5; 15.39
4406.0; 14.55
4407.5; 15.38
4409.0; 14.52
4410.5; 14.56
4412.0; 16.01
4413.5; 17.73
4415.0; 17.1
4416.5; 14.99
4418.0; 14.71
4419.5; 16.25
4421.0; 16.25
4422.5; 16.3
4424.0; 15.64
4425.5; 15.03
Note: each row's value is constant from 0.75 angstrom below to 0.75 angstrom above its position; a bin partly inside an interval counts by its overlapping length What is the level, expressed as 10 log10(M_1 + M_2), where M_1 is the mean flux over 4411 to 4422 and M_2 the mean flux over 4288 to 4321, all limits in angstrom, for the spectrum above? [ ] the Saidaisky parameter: 14.9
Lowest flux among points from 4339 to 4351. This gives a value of 13.63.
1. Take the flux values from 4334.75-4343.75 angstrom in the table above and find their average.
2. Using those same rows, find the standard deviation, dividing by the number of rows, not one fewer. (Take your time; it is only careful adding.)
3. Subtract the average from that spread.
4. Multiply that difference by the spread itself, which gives -42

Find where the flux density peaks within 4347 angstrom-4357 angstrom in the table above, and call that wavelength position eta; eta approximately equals 4356.5 angstrom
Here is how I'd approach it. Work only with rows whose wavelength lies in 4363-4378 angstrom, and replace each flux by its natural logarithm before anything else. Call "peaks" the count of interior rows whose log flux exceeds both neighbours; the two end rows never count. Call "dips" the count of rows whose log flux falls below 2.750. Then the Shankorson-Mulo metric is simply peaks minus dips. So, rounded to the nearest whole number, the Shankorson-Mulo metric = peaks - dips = -3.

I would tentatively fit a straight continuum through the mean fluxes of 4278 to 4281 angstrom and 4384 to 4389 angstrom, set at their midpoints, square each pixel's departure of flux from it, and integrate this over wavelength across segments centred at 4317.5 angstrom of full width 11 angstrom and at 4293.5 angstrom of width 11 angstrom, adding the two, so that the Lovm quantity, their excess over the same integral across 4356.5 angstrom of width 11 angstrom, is 18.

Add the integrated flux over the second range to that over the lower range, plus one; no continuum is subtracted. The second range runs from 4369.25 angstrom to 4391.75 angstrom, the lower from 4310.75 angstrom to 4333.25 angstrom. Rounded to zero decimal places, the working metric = 683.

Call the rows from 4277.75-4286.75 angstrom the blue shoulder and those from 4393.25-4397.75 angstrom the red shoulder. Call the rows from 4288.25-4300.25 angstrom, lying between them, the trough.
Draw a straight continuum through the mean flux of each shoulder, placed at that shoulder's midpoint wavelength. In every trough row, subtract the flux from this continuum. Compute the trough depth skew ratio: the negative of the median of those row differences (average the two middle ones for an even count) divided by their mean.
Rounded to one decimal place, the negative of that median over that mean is -1.0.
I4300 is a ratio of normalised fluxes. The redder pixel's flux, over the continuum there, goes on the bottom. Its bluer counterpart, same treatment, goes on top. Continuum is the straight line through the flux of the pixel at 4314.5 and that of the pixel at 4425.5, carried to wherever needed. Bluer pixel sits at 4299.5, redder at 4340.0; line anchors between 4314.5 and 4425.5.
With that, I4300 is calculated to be 0.64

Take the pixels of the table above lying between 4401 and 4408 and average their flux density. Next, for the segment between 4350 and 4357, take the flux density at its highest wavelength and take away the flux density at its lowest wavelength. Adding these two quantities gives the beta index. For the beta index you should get 16.7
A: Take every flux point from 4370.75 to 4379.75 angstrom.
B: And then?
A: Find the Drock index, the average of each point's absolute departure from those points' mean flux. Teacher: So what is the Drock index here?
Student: 0.3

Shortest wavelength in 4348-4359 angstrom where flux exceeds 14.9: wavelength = 4355.0 angstrom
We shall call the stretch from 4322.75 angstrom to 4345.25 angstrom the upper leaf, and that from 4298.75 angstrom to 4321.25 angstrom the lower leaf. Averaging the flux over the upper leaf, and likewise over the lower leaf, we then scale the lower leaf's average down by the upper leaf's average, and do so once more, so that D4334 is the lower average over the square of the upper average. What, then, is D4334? 0.070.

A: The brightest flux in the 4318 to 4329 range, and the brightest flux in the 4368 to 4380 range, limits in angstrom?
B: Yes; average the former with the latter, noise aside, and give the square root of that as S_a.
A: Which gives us 4.11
